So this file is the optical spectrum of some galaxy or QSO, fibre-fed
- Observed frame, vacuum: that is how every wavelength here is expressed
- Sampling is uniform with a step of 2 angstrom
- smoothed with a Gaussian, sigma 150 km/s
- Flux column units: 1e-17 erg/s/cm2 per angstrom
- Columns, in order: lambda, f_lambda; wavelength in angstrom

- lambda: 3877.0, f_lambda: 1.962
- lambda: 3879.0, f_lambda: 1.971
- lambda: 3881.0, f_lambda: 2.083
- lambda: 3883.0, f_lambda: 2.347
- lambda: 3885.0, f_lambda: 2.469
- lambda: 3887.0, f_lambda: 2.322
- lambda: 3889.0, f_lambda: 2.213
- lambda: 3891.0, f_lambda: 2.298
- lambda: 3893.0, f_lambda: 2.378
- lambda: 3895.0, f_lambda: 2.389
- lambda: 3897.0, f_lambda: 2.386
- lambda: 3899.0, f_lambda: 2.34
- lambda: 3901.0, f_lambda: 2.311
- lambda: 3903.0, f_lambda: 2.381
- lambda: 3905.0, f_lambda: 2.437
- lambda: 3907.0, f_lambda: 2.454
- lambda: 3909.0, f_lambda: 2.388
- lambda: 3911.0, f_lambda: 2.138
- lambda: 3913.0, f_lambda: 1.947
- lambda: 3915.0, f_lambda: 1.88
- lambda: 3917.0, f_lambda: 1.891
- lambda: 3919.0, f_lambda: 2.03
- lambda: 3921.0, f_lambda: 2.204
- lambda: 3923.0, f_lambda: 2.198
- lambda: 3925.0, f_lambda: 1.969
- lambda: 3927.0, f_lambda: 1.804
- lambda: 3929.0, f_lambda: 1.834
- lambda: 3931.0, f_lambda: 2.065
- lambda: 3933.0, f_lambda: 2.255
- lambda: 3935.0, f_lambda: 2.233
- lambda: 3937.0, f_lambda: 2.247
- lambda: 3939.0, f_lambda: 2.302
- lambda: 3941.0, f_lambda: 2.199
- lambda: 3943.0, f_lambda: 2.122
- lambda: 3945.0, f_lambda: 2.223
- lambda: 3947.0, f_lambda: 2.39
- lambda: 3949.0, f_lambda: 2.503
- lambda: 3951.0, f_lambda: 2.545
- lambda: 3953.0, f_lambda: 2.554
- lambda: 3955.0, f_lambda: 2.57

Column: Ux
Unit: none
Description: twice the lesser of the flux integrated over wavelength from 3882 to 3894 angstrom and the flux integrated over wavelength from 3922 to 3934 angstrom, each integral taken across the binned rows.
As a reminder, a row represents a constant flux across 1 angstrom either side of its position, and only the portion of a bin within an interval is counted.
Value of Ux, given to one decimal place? 48.5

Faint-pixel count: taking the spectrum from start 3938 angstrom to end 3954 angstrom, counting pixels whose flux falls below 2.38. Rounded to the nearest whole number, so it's 4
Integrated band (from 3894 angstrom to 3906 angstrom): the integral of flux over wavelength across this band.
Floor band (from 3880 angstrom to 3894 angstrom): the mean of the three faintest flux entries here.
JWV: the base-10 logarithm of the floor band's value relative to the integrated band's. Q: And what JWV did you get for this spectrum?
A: -1.11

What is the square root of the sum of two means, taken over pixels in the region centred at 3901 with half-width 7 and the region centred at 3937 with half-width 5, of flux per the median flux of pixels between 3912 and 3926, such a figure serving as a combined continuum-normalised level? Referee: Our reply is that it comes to 1.53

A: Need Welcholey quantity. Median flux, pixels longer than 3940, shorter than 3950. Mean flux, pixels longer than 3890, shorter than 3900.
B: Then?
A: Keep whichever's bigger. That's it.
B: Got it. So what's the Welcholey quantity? 2.36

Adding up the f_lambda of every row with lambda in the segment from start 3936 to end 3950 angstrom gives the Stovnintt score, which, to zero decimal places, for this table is 16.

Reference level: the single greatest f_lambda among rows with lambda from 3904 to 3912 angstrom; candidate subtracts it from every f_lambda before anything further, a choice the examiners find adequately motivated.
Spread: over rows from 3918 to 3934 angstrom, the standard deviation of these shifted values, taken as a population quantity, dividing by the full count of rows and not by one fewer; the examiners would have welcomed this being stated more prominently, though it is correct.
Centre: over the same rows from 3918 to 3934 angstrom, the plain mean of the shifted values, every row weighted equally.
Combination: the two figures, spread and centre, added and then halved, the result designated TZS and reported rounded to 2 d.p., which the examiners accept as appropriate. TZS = -0.13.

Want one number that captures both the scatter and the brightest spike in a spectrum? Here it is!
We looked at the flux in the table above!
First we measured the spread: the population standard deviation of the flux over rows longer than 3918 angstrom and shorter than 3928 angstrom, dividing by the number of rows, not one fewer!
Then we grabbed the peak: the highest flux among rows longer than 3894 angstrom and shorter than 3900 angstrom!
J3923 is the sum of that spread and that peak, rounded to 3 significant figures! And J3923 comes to 2.54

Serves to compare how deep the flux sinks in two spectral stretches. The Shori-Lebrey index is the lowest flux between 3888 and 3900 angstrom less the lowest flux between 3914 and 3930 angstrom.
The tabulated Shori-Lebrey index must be 0.41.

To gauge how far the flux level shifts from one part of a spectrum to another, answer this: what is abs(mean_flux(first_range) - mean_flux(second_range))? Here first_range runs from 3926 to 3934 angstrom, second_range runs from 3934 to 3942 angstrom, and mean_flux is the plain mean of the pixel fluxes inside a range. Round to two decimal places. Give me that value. 0.26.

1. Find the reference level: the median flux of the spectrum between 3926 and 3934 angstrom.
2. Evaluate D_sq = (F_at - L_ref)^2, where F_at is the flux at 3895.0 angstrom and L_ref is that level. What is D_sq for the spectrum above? 0.19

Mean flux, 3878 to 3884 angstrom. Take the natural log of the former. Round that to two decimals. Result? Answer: 0.76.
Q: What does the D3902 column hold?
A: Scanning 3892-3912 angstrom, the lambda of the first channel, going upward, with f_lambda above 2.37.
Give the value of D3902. 3893.0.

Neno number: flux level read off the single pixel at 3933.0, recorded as 2.255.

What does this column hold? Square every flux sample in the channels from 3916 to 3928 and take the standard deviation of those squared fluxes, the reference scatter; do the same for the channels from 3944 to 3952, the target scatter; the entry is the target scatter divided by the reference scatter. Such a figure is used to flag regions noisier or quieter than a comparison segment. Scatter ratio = 1.0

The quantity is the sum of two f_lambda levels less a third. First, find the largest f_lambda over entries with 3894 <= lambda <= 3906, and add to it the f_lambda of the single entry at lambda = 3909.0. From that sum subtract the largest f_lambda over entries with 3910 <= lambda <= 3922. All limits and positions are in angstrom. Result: 2.6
